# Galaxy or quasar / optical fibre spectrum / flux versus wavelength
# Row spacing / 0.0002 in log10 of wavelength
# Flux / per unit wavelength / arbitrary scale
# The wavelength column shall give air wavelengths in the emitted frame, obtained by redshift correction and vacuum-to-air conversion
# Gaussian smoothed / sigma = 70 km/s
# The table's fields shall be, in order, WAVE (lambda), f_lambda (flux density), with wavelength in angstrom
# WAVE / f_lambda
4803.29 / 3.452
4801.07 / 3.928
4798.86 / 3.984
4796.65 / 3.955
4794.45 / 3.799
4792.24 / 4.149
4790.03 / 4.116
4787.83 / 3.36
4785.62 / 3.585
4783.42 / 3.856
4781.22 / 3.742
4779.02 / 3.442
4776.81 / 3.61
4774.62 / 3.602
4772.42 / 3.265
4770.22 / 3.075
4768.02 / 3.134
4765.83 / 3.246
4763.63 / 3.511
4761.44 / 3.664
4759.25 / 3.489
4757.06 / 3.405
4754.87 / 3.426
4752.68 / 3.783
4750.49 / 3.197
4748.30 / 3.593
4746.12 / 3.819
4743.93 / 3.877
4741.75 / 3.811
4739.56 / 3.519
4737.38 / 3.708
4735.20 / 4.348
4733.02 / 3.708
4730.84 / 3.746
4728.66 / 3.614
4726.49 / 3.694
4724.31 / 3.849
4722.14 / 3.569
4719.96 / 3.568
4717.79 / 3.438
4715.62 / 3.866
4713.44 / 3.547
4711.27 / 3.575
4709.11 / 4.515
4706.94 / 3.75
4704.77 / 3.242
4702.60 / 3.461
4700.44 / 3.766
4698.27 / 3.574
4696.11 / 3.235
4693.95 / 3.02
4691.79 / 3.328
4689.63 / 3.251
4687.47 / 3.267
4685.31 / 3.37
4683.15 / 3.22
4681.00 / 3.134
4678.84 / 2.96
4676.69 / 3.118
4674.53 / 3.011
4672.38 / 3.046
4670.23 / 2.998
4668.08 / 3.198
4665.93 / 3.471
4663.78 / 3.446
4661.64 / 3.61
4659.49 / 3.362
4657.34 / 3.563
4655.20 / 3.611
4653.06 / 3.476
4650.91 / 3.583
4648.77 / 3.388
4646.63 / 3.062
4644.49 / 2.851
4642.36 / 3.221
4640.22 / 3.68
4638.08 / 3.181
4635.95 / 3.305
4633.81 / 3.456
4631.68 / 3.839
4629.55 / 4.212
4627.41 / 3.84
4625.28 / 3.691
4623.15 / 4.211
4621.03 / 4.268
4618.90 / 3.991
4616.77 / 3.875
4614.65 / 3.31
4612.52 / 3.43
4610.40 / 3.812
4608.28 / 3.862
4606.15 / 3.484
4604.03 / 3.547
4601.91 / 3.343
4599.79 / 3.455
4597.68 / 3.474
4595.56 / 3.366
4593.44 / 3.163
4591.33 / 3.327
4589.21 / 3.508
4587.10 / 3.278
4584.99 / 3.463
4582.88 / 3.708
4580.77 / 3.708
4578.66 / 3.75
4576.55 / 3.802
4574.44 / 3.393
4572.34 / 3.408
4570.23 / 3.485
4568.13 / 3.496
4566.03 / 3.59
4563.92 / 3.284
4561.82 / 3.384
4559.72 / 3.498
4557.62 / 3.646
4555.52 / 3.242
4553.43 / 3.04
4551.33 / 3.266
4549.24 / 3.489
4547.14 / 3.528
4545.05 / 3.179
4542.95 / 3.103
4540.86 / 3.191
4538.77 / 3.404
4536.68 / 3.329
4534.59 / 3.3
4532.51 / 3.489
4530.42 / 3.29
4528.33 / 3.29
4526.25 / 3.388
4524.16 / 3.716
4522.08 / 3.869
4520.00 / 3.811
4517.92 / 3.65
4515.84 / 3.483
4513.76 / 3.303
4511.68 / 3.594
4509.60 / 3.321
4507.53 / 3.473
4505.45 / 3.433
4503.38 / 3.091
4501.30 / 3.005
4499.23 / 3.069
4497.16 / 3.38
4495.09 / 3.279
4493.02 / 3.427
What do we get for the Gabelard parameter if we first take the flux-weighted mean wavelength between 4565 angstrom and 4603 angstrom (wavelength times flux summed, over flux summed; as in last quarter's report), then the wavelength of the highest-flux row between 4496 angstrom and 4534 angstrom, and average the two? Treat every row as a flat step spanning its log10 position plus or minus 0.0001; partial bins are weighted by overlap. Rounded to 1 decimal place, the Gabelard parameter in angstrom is 4552.9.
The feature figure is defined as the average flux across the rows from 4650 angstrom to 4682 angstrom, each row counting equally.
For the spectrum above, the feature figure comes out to 3.3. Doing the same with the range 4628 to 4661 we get 3.5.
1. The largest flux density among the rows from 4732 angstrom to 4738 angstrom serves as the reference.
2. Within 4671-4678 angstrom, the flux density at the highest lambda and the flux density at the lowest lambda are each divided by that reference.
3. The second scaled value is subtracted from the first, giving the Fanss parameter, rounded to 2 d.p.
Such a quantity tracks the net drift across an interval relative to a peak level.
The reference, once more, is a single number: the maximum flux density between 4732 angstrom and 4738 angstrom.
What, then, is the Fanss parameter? 0.02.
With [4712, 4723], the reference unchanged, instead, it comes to 0.01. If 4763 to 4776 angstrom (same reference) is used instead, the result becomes 0.02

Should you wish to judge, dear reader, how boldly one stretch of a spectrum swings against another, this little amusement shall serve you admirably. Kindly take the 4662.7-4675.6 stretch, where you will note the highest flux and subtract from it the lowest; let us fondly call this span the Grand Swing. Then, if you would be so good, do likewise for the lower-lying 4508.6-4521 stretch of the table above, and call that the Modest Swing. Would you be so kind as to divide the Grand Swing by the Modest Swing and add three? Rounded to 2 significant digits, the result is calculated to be 3.9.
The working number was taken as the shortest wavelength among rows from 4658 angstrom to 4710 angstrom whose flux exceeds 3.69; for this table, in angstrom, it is 4700.44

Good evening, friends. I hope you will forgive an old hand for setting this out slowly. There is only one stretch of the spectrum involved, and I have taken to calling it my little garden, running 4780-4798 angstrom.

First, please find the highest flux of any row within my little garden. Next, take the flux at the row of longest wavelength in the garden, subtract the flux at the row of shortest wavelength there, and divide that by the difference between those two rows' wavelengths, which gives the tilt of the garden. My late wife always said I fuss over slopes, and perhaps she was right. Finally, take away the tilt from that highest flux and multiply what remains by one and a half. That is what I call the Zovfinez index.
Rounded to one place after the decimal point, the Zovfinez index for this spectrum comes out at 6.2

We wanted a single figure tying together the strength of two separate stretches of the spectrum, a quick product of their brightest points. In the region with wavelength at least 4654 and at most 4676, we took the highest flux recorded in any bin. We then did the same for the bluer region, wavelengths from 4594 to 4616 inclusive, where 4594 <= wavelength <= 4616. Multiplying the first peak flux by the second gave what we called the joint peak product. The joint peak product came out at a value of 13.9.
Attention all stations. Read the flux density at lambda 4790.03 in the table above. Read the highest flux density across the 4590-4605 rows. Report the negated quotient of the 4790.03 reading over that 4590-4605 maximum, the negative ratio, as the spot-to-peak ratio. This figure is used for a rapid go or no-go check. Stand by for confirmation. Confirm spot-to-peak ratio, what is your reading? -1.16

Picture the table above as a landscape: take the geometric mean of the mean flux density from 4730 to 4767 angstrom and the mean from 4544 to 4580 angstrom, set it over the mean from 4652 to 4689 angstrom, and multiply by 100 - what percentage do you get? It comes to 108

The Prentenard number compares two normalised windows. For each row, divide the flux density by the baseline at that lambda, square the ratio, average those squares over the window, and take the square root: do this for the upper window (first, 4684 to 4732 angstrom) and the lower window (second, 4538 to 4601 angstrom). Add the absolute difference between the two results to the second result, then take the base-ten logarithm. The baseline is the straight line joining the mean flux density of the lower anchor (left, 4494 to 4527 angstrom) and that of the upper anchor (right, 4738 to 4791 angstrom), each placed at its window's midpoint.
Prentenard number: 0.006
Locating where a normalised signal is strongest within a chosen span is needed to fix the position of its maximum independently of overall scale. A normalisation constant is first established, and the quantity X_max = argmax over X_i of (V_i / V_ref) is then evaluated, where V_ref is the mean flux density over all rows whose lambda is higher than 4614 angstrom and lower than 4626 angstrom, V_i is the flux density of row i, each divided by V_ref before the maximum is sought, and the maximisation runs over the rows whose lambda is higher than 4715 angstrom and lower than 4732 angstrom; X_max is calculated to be 4715.62 angstrom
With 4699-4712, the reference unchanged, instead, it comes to 4709.11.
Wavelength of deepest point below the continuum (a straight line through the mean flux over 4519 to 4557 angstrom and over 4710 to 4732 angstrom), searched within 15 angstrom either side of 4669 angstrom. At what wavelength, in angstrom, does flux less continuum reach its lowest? 4678.84 angstrom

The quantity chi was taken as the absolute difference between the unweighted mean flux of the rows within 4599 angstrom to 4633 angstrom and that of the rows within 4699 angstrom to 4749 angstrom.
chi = 0.04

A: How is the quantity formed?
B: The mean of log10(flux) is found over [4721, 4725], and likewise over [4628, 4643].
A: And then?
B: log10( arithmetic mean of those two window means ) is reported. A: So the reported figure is -0.253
